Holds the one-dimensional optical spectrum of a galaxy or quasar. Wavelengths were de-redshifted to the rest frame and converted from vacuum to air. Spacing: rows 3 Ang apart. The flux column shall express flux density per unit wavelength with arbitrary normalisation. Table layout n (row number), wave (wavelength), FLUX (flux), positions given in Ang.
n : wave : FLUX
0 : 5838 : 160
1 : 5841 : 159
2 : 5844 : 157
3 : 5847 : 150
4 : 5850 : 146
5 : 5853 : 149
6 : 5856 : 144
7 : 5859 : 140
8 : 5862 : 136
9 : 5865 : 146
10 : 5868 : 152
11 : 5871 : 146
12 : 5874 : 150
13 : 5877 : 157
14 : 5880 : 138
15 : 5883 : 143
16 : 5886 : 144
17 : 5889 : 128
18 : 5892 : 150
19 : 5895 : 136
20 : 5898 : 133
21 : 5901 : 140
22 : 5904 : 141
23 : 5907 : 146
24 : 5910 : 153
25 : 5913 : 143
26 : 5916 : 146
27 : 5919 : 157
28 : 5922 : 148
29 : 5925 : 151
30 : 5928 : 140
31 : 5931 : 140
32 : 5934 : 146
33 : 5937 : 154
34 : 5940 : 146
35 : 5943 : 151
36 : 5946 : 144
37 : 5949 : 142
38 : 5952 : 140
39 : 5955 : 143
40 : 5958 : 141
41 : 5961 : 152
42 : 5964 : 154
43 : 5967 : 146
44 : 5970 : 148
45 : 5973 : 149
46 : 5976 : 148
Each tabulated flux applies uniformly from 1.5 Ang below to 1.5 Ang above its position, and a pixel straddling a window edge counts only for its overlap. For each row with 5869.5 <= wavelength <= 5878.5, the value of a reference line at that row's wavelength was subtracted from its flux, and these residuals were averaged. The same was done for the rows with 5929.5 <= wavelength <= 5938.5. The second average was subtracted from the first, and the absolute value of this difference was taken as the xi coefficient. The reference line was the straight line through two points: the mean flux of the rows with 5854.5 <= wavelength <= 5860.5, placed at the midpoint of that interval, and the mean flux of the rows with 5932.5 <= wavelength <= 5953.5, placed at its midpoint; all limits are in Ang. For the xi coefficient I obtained 7.2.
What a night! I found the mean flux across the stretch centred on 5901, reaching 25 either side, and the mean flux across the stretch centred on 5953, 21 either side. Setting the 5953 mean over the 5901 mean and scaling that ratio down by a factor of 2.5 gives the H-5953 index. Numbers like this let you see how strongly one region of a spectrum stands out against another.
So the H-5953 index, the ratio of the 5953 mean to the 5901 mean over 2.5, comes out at 0.407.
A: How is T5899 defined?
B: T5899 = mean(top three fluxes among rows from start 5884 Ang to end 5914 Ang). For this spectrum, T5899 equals 150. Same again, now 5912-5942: 154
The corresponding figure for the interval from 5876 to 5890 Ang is 148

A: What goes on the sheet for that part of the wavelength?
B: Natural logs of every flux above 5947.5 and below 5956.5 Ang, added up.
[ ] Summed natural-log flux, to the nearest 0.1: 14.9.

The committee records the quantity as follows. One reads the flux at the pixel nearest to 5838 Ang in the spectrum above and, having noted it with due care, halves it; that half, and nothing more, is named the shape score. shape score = 80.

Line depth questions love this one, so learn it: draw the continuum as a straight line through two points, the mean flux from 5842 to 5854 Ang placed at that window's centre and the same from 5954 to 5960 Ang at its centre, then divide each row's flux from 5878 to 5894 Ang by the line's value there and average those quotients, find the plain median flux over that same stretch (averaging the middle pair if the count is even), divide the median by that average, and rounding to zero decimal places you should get 150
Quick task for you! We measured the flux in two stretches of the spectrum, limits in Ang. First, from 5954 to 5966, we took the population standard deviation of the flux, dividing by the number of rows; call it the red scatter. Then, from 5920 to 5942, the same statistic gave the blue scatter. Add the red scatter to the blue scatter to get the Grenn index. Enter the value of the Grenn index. 10.4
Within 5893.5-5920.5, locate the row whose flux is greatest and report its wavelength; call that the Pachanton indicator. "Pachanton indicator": 5919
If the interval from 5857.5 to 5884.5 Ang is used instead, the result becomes 5877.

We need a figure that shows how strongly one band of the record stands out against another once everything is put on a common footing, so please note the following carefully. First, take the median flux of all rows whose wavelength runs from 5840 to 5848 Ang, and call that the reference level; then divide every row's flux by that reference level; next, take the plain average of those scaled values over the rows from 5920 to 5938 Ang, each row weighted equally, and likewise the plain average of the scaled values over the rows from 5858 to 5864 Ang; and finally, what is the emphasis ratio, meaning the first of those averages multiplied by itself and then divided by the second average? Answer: 0.99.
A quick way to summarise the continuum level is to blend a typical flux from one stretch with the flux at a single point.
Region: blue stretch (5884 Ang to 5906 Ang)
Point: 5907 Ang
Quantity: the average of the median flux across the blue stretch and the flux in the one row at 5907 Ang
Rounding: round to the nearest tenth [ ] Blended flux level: 143.0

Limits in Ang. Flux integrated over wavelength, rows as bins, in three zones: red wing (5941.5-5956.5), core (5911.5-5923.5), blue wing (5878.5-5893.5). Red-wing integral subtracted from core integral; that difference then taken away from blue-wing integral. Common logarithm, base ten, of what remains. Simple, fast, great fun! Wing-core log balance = 3.4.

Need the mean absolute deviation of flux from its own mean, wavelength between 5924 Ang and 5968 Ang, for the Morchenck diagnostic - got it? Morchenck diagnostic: 4.27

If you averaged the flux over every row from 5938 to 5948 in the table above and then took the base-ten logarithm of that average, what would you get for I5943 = 2.17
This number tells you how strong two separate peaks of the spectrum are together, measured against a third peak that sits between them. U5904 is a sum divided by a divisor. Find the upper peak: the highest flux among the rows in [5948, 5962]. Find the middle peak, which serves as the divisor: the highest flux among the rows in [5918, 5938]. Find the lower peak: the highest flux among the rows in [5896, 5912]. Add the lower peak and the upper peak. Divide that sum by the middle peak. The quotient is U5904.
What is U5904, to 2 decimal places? 1.94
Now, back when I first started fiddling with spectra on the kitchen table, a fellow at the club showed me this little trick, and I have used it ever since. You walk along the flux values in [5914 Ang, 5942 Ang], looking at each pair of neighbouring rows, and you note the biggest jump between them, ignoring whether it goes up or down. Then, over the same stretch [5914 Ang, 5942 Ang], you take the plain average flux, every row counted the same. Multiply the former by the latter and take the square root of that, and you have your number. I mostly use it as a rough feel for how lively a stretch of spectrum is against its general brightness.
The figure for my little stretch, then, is 40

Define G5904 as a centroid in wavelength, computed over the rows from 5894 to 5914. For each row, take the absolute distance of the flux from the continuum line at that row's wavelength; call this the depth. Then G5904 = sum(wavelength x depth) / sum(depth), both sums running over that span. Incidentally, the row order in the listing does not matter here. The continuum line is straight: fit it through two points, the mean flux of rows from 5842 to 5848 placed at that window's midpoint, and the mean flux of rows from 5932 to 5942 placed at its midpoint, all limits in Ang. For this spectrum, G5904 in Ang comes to 5901.3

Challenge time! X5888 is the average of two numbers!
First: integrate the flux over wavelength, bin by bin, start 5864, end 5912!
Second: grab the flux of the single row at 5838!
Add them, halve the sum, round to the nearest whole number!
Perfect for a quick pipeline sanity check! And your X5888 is 3534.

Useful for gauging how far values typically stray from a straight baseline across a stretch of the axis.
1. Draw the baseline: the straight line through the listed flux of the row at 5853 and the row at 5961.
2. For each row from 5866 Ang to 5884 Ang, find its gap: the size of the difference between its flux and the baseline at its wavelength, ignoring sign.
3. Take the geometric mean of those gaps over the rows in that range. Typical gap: 3.6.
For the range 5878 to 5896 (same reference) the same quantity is 4.8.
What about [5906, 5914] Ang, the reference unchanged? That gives 4.4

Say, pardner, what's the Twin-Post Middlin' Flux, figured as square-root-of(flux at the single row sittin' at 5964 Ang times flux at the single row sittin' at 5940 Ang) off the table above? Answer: 150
